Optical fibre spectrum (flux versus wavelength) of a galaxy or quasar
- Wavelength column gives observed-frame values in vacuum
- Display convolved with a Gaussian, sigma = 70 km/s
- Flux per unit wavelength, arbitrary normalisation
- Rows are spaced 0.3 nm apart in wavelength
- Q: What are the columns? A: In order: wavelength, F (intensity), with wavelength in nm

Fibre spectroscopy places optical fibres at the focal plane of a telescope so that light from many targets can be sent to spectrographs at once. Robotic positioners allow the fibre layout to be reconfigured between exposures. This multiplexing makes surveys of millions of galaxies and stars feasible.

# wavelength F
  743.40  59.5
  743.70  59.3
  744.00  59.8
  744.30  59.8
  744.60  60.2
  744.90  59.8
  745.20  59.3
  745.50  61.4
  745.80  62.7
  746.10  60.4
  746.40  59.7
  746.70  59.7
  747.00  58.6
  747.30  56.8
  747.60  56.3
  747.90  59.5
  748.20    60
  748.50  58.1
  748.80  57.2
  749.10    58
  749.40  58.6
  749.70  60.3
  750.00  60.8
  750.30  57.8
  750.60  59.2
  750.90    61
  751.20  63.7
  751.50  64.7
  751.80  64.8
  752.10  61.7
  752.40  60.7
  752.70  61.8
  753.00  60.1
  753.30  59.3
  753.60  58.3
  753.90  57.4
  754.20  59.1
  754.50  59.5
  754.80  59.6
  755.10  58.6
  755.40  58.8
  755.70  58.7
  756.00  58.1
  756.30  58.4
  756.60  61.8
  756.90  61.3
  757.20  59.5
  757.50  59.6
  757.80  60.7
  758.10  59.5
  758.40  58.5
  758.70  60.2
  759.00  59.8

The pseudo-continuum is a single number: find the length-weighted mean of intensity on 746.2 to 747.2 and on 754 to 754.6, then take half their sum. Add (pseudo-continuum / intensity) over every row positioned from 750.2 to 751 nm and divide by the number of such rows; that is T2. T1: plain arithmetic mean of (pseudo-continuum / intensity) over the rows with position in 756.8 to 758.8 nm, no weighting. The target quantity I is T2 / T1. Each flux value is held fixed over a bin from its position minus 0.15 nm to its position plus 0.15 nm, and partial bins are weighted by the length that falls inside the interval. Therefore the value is 1.01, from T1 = 0.99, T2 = 1.00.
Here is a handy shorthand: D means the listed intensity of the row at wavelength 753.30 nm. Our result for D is 59.3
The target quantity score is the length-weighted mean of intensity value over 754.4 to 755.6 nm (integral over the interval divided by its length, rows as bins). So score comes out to 59.1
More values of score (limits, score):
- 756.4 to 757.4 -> 60.7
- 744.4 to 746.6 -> 60.5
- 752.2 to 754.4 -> 59.6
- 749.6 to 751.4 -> 60.6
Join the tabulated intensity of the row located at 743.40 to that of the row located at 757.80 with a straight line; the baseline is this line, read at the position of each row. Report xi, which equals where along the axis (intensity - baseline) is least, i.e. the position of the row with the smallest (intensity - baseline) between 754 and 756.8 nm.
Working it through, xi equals 756.00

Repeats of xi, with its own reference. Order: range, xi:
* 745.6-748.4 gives 747.60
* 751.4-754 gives 753.90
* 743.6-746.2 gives 745.20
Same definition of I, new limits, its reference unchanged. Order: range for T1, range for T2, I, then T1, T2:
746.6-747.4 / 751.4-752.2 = 0.92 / 1.01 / 0.93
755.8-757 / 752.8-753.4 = 1.00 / 0.99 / 0.99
